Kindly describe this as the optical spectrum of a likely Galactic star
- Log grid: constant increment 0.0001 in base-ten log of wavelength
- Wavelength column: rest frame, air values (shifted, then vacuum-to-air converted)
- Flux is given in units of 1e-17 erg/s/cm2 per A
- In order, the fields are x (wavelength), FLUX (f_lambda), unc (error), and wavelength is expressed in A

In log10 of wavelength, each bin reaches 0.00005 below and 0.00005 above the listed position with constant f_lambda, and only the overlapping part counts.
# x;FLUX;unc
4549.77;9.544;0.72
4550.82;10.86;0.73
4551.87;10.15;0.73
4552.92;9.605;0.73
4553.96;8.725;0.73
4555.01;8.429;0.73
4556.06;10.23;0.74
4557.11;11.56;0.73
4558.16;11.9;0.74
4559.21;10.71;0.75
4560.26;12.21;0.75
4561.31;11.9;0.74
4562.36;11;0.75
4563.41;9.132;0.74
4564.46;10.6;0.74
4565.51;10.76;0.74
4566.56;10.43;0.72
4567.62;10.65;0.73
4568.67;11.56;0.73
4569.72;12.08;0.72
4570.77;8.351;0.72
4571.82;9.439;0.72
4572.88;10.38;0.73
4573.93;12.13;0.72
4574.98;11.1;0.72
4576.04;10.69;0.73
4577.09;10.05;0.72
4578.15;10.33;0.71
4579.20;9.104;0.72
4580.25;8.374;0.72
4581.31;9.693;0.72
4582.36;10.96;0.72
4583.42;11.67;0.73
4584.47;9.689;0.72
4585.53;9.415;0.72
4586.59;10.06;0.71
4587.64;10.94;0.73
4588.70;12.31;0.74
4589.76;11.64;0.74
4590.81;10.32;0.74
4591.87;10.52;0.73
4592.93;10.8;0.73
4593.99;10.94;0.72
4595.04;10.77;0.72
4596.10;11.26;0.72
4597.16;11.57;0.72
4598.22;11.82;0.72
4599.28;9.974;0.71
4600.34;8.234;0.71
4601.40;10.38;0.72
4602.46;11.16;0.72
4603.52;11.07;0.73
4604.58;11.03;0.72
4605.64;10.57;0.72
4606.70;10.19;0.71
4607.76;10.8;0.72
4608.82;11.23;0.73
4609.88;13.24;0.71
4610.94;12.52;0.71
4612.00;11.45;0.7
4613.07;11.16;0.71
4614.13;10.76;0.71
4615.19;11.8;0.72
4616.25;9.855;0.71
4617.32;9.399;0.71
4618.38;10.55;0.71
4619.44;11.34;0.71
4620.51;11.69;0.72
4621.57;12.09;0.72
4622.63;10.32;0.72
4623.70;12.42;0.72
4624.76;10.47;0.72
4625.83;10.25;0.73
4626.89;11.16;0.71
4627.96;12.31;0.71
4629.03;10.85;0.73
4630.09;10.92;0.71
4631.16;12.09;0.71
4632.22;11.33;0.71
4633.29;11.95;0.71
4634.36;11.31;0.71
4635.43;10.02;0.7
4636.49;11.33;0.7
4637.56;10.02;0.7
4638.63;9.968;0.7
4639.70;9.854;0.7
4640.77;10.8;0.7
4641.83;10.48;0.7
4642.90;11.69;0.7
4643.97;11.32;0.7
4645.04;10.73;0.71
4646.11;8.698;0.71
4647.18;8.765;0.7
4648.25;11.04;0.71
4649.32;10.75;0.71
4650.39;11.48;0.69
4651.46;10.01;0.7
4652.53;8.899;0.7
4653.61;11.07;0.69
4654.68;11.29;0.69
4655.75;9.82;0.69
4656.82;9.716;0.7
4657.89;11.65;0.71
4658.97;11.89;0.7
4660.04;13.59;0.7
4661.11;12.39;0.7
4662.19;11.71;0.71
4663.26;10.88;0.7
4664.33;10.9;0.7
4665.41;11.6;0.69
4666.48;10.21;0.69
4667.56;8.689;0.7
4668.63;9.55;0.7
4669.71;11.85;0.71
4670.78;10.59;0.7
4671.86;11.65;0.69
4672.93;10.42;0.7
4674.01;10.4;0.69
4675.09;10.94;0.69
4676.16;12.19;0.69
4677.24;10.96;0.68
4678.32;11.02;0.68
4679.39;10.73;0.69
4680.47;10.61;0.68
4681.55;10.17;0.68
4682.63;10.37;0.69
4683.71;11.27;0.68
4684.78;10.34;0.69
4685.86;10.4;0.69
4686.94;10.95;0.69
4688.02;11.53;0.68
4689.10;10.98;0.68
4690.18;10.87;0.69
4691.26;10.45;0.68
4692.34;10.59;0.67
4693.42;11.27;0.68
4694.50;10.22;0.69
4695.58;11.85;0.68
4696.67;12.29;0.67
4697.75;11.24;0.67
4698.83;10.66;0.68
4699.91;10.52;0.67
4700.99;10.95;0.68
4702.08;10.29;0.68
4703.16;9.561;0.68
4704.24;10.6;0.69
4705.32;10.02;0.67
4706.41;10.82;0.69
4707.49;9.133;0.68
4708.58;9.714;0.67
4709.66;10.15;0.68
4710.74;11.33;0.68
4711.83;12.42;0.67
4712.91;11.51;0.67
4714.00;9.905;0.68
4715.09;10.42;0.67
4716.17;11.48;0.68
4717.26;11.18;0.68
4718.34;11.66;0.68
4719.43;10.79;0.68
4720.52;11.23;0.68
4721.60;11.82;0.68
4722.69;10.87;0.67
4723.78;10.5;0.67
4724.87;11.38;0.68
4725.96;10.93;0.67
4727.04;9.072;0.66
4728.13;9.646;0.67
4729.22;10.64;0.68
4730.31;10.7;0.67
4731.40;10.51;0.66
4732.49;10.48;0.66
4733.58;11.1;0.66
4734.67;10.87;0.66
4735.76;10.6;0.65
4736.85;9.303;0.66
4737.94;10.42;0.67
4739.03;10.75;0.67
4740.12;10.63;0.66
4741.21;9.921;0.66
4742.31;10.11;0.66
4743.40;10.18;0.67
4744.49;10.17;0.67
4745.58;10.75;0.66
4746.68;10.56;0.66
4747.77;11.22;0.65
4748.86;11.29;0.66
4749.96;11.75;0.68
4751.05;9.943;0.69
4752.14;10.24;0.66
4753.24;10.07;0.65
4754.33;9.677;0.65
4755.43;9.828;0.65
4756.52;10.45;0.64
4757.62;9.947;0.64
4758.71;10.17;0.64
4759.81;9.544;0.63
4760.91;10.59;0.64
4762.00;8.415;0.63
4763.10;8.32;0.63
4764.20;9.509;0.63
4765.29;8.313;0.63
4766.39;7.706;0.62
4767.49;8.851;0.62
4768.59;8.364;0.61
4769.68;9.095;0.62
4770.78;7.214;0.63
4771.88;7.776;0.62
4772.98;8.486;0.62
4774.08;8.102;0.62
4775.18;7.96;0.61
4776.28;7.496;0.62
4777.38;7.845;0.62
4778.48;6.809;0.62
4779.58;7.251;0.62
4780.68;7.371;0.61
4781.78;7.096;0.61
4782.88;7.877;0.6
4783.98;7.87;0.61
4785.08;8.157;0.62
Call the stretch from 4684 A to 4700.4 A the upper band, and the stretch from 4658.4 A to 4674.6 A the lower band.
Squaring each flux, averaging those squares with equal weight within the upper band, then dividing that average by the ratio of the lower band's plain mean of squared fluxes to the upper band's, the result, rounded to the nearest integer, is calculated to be 116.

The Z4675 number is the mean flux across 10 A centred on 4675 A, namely 11.0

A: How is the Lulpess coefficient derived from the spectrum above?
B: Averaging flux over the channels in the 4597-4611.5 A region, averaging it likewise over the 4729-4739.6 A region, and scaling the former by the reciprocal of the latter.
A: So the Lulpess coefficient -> 1.04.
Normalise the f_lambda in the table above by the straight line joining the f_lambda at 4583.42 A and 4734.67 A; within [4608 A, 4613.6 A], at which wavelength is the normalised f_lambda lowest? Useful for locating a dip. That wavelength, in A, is 4613.07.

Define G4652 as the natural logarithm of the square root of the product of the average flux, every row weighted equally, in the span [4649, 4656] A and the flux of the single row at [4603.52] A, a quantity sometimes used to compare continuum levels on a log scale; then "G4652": 2.38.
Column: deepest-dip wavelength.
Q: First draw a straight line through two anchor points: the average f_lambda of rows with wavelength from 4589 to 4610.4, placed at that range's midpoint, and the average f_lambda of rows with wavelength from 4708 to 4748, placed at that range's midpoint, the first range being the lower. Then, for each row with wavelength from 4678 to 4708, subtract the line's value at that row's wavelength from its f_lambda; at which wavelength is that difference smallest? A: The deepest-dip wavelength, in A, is 4707.49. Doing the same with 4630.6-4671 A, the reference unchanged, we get 4646.11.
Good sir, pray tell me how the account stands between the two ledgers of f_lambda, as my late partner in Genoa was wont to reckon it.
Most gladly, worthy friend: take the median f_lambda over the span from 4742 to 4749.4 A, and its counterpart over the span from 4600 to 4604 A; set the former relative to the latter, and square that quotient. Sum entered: 0.97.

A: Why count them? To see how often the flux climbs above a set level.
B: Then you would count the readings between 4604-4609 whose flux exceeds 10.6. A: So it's 3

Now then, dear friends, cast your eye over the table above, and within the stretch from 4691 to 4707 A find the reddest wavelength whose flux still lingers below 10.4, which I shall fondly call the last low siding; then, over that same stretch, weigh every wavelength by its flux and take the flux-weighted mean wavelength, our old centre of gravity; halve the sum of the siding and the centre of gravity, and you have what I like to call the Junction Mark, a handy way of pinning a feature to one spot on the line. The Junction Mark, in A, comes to 4702.0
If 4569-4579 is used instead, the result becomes 4576.0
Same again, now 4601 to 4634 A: 4621.6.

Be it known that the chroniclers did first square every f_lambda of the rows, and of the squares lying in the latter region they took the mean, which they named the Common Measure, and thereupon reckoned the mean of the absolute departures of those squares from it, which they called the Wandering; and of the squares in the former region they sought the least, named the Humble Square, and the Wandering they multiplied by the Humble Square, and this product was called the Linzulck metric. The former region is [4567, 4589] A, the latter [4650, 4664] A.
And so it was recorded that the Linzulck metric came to 1479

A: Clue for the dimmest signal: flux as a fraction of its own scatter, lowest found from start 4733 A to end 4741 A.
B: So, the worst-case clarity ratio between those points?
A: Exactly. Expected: 14.1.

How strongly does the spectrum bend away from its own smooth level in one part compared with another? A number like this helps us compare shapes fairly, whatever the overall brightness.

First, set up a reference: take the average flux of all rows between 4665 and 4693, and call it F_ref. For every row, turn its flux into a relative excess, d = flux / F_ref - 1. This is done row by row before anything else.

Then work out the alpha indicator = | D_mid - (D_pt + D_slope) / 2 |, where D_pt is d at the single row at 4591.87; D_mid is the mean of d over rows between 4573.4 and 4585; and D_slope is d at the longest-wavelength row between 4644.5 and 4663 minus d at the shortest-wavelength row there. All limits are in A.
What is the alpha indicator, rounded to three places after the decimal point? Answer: 0.072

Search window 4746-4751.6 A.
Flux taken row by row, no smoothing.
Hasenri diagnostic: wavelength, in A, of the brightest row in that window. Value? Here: 4749.96 A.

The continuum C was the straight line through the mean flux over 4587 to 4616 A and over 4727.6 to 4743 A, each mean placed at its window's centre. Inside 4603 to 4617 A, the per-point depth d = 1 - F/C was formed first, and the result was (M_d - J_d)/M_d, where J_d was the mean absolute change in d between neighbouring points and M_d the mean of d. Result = 5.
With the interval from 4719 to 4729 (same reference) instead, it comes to 4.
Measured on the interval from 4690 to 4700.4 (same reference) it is 3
